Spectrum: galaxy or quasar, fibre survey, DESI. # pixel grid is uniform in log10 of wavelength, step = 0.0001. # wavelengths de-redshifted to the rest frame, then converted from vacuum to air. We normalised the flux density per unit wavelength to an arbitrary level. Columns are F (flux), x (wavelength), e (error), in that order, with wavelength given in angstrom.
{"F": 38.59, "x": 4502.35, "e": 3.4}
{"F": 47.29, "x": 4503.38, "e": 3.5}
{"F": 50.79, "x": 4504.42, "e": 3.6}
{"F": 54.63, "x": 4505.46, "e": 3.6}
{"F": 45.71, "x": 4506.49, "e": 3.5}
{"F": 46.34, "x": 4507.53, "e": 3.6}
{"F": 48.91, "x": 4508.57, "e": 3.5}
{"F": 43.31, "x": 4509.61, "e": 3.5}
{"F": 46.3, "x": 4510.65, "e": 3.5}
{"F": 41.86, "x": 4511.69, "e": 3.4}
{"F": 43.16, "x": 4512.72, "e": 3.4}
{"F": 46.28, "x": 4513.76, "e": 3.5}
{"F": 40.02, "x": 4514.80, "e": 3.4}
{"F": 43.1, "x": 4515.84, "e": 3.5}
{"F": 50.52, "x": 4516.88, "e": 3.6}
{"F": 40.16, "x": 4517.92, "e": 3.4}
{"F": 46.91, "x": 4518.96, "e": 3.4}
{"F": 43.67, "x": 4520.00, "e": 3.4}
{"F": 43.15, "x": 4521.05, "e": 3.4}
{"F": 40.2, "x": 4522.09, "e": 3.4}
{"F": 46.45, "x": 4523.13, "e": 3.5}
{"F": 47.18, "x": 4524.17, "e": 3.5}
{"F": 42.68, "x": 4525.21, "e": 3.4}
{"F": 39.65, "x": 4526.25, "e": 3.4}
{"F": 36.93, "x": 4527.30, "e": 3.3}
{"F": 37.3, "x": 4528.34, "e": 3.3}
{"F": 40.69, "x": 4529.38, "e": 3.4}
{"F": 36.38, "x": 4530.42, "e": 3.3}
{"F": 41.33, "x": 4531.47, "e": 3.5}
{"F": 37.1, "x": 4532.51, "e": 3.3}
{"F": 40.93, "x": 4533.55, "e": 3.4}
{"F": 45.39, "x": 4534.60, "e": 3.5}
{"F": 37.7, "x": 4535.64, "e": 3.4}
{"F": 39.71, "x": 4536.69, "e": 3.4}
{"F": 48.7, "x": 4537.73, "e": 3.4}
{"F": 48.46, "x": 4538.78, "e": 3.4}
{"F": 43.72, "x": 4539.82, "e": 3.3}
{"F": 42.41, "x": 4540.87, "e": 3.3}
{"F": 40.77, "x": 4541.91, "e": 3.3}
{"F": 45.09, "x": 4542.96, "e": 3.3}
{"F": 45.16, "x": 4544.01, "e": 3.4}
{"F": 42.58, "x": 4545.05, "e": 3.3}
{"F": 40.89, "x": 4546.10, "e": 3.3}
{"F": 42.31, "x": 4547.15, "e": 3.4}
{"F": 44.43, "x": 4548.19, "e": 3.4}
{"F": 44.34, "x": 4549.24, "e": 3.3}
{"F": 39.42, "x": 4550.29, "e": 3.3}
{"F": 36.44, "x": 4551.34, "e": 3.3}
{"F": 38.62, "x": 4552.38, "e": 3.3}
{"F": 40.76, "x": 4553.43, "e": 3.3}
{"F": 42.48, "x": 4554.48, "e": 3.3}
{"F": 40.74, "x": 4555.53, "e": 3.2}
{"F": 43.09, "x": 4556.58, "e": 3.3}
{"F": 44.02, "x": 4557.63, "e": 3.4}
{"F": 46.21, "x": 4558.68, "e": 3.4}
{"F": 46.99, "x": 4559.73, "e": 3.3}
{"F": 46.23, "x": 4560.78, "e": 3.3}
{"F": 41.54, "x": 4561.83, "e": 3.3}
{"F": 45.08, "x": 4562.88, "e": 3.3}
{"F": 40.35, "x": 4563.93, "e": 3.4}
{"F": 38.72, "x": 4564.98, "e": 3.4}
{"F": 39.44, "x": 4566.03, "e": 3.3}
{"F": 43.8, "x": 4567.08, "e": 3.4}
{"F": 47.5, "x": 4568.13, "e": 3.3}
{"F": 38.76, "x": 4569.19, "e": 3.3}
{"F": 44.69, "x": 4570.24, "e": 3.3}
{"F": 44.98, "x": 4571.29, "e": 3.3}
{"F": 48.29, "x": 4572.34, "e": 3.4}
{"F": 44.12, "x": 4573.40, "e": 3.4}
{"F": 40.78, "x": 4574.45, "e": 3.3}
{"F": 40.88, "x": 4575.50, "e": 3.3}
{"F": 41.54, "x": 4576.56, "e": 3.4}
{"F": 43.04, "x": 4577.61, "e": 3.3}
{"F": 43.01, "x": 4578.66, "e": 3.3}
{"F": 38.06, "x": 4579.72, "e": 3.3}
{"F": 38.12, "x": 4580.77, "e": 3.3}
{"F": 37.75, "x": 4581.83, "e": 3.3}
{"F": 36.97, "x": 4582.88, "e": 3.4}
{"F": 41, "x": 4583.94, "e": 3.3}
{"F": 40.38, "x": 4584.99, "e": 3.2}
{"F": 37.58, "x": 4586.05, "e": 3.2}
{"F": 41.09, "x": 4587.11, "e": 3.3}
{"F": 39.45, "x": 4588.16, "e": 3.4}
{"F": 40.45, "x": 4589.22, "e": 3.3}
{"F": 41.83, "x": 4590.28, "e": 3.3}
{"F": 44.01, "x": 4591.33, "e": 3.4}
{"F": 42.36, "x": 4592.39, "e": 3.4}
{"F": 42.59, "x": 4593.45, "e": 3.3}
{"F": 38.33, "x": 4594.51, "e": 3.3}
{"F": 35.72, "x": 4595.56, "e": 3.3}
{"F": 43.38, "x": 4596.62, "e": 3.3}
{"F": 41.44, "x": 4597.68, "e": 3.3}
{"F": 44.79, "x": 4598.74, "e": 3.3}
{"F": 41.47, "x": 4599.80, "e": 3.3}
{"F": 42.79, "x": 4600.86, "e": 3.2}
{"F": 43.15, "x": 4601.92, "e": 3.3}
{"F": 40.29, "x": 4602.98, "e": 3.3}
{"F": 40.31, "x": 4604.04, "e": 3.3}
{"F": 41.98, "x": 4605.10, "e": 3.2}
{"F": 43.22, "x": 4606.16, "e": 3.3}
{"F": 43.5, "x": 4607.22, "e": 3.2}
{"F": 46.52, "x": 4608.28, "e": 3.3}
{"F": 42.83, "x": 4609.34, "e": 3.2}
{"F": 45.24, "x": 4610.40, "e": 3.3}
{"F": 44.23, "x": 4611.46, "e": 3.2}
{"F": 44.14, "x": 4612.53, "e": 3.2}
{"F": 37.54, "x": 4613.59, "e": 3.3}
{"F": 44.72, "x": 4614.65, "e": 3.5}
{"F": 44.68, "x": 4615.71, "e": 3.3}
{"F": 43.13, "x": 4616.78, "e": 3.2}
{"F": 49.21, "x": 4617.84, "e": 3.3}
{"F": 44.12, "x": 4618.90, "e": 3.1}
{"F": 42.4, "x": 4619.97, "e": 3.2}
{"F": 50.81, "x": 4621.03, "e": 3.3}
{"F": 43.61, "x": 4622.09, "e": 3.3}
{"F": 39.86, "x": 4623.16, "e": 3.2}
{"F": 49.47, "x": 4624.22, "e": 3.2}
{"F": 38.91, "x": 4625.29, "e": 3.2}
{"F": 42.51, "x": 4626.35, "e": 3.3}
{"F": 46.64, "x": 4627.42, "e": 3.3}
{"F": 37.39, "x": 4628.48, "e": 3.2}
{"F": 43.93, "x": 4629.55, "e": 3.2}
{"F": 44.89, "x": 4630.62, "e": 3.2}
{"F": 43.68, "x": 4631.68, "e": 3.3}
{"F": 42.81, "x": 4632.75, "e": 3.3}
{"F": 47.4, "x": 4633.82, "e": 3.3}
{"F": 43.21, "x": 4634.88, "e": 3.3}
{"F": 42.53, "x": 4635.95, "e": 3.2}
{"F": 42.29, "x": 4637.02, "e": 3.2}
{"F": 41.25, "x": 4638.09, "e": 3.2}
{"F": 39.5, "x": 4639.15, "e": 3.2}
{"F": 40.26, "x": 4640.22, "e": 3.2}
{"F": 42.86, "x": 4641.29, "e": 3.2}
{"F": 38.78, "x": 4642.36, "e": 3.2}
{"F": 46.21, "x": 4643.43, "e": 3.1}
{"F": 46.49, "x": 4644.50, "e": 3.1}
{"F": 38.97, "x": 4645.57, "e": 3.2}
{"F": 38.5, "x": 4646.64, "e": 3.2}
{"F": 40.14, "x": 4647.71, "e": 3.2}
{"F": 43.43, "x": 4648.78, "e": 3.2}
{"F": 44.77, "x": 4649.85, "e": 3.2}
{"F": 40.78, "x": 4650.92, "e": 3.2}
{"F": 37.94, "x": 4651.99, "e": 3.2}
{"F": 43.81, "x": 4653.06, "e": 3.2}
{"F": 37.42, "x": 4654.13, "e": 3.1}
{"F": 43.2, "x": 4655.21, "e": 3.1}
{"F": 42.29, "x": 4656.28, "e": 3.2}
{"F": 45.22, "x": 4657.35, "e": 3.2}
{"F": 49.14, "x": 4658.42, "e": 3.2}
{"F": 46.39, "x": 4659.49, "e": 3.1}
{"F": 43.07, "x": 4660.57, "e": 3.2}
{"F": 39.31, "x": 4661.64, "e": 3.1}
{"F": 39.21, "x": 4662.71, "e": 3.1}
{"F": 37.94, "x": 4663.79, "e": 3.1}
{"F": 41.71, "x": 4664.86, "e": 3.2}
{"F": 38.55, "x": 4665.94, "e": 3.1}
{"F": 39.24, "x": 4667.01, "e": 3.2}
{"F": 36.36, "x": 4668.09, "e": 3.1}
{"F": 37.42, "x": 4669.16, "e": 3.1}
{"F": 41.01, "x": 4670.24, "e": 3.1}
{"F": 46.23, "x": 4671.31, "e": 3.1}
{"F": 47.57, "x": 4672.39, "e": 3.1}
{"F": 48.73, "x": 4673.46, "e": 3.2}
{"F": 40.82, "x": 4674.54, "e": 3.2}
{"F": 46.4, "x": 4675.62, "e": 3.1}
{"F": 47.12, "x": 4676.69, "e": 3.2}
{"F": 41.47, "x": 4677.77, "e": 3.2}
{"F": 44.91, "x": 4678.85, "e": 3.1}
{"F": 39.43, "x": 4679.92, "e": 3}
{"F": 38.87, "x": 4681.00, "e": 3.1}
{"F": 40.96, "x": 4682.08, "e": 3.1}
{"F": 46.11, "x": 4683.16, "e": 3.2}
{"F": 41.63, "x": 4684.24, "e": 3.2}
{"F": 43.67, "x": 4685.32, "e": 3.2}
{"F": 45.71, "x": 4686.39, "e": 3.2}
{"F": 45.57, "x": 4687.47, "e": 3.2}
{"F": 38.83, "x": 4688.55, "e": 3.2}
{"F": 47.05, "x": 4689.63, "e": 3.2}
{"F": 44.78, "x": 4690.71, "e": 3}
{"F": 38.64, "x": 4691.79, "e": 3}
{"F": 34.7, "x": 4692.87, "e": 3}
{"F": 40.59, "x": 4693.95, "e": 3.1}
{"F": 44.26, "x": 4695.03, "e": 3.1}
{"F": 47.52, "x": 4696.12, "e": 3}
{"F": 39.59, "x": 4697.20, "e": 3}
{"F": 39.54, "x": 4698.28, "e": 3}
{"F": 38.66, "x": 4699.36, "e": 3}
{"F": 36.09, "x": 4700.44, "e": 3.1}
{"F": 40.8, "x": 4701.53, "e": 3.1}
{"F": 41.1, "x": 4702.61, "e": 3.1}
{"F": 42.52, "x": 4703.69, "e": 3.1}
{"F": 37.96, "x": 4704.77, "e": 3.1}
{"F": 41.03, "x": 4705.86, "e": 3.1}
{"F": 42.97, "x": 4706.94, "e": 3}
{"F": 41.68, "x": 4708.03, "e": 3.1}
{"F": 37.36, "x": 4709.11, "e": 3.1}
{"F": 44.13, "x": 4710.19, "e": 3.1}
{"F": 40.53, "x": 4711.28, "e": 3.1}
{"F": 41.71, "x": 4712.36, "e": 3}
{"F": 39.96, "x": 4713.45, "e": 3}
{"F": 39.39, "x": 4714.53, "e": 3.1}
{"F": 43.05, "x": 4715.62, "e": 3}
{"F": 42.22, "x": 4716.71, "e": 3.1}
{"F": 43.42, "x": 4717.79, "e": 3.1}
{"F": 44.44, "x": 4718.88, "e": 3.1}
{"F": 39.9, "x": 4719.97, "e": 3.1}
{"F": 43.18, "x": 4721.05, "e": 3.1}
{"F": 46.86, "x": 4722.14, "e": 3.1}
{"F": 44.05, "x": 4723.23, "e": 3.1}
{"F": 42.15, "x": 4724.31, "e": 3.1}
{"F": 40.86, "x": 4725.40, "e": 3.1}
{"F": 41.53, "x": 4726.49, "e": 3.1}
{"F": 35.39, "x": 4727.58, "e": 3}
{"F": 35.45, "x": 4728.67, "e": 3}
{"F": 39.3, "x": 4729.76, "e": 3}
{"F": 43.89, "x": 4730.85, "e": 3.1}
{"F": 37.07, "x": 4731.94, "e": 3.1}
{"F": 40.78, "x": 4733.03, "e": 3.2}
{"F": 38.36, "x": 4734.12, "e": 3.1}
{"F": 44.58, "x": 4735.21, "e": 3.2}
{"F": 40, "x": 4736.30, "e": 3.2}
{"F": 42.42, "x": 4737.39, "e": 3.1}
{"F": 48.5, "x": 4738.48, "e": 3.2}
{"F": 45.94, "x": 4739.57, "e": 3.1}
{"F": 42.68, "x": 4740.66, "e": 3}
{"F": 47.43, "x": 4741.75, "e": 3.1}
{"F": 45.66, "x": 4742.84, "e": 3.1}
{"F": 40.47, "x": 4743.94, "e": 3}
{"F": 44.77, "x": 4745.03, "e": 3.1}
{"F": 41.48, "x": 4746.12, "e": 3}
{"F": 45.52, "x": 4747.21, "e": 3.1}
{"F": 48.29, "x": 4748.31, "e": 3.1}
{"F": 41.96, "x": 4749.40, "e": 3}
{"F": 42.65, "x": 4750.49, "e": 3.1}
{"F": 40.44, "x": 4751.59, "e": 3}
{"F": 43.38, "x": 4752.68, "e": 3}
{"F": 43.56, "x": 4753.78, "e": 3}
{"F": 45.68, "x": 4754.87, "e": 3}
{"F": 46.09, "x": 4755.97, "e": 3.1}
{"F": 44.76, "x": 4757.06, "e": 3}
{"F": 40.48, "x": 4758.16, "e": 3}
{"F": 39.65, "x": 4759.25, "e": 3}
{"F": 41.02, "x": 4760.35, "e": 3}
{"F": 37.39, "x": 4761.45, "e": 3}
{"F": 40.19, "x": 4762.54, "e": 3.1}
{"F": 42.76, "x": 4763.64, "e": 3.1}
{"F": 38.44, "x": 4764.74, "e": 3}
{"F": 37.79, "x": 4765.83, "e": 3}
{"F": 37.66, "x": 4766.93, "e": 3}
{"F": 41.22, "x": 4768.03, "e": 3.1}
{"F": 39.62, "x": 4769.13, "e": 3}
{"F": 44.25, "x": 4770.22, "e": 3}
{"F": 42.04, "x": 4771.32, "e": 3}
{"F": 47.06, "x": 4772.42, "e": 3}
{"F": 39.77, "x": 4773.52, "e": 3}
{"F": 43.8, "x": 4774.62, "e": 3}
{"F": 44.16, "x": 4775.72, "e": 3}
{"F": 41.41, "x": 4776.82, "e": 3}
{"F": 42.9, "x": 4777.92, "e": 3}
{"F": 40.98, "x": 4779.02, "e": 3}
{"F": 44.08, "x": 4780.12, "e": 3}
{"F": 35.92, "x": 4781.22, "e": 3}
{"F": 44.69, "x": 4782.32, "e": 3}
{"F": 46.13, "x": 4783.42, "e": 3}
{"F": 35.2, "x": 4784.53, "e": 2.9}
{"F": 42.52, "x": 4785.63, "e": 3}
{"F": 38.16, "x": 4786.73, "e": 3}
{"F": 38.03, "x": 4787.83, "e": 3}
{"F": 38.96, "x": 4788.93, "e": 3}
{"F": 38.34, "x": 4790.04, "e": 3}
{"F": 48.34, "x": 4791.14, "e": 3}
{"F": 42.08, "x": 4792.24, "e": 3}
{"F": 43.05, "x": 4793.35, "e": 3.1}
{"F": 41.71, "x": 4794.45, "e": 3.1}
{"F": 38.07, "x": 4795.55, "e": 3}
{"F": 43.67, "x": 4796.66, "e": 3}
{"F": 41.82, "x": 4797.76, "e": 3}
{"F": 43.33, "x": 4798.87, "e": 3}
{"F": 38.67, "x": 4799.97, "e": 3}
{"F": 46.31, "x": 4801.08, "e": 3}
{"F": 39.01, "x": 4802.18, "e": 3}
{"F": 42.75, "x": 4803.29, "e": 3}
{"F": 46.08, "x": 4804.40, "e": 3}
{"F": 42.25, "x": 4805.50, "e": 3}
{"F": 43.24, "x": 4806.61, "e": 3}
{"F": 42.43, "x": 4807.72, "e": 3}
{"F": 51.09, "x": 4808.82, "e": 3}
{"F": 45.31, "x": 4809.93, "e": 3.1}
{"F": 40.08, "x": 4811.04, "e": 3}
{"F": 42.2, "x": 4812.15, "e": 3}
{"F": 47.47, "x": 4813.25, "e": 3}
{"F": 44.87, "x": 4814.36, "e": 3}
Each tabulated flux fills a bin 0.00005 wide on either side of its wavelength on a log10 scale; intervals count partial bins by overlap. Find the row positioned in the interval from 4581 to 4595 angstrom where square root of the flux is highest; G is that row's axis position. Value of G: 4591.33 angstrom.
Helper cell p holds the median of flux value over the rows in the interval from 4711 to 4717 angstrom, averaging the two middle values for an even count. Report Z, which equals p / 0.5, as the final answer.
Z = 82.2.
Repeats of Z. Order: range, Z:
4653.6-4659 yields 86.4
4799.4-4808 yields 85.2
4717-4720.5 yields 86.8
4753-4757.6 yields 90.4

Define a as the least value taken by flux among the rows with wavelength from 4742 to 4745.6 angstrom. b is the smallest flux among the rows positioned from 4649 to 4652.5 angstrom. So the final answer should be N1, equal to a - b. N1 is 2.5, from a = 40.47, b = 37.94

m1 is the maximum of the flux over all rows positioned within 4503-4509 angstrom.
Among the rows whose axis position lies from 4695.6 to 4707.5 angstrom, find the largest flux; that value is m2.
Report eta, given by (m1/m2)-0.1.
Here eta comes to 1.05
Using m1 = 54.63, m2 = 47.52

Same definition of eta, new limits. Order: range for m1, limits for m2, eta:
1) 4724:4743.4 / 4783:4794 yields 0.90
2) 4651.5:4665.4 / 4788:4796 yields 0.92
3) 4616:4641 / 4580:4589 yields 1.14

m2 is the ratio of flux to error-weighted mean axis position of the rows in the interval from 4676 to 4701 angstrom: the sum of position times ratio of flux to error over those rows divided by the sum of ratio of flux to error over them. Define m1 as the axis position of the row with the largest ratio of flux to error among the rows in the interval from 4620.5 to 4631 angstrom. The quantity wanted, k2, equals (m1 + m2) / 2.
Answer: 4656.3 angstrom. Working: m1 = 4624.22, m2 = 4688.5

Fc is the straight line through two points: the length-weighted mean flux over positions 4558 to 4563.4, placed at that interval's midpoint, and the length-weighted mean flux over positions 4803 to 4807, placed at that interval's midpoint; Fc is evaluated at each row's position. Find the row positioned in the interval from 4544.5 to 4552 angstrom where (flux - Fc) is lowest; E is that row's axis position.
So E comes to 4551.34 angstrom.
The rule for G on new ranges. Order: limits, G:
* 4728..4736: 4735.21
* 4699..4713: 4710.19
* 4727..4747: 4738.48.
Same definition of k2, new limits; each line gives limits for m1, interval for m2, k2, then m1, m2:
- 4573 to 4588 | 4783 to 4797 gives 4683.8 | 4577.61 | 4790.1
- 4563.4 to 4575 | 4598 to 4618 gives 4588.3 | 4568.13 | 4608.4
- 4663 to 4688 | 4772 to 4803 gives 4729.8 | 4672.39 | 4787.2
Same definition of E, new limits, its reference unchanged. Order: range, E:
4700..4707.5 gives 4700.44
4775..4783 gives 4781.22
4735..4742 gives 4736.30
